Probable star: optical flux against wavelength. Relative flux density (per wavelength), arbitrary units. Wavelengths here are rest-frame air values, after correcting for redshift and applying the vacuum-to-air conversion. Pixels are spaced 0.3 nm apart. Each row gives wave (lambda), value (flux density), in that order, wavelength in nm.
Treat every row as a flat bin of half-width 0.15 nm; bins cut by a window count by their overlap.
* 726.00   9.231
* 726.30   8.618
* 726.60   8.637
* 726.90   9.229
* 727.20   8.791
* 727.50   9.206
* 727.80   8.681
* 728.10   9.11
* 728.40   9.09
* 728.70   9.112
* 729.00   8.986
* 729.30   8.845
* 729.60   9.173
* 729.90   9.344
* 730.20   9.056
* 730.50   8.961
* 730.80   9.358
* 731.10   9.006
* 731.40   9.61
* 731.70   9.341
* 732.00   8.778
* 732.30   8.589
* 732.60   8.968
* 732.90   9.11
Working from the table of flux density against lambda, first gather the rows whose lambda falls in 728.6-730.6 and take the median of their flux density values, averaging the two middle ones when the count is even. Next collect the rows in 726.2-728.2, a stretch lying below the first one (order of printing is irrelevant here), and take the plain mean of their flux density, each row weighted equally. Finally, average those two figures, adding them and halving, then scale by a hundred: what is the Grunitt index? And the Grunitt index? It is 898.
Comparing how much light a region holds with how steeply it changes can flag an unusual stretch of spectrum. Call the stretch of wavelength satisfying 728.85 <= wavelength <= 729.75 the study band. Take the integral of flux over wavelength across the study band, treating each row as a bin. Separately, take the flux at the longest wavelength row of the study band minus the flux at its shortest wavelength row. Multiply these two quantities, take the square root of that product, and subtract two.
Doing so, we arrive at -0.8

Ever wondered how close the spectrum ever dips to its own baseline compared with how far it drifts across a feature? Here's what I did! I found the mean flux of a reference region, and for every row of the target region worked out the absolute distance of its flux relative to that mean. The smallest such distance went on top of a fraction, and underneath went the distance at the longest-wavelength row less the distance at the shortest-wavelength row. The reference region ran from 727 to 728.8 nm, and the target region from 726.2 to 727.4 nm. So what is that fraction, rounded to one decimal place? -1.2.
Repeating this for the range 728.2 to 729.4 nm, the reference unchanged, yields 0.2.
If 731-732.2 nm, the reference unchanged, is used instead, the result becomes 0.0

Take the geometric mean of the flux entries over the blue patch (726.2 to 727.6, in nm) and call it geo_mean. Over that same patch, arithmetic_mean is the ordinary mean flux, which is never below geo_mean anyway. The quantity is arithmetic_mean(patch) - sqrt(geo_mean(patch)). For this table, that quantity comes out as 5.91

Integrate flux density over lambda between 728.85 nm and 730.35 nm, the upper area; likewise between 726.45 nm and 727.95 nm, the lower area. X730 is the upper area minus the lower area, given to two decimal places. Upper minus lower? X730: 0.26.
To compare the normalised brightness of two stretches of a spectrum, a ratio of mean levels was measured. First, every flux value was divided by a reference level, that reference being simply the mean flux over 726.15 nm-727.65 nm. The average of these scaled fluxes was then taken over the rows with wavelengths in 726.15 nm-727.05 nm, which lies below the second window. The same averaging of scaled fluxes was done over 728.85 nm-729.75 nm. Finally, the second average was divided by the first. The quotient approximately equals 1.020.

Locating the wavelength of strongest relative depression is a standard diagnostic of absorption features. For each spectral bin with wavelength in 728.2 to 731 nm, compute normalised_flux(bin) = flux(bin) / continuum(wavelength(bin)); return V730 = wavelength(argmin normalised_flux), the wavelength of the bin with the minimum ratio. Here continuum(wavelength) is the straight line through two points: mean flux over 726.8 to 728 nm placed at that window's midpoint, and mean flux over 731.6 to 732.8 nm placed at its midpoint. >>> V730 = 729.30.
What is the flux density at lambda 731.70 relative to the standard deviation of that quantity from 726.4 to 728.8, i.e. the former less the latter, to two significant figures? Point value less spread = 9.1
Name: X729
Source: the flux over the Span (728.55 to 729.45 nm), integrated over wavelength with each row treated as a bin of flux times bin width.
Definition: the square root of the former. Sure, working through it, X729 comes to 2.84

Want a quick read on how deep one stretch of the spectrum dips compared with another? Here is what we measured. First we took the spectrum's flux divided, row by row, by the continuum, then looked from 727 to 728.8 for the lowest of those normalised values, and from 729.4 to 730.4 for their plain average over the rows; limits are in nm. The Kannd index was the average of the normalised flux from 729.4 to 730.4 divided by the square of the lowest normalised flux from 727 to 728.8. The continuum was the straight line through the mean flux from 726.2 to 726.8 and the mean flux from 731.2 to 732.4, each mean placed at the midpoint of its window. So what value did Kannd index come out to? 1.05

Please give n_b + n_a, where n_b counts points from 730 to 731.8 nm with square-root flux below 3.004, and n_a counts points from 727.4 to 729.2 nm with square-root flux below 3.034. 7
